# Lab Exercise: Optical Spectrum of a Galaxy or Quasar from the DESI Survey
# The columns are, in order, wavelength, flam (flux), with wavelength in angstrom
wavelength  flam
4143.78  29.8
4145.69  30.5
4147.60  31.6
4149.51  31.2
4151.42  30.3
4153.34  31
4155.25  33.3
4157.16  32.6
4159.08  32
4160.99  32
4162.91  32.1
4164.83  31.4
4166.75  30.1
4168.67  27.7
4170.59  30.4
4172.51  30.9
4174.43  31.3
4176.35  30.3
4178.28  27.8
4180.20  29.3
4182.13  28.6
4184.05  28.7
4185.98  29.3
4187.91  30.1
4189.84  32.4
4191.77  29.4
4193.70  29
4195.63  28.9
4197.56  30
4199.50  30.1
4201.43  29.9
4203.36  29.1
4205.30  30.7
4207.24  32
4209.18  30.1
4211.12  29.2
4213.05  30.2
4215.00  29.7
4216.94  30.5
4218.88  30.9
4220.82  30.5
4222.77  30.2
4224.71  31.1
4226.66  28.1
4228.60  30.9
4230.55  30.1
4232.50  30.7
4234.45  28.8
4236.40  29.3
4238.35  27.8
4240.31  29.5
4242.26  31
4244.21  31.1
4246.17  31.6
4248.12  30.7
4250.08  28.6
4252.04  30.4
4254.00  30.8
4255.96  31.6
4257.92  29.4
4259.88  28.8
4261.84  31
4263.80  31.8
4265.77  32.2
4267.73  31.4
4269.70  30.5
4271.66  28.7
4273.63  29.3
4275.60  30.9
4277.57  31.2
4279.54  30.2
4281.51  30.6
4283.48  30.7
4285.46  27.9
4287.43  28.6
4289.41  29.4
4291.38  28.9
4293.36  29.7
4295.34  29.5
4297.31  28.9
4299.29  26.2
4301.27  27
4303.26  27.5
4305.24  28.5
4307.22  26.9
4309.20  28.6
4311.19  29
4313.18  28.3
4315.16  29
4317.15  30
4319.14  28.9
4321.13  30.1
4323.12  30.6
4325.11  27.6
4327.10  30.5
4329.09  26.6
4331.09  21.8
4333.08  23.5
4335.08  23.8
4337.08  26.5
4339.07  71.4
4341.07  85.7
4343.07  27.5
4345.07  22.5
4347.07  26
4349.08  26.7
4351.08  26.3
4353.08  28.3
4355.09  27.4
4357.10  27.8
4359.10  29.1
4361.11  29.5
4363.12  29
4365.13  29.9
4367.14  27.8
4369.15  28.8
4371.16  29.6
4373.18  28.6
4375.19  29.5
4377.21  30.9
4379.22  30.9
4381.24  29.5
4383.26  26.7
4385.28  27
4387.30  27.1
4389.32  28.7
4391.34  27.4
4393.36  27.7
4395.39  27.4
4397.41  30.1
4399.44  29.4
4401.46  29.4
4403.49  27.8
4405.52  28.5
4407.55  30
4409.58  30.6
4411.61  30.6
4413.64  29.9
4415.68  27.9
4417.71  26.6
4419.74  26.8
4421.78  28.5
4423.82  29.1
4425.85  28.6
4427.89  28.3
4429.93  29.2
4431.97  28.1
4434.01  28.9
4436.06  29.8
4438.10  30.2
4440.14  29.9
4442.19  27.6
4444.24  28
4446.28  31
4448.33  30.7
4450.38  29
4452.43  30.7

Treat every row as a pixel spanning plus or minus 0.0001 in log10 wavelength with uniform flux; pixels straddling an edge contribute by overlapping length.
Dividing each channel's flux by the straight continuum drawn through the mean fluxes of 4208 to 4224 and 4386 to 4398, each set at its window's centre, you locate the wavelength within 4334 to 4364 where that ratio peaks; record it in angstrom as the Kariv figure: 4341.07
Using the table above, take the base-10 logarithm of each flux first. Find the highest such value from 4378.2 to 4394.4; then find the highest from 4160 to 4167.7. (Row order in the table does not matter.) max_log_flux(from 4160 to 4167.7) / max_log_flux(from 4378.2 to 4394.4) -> 1.01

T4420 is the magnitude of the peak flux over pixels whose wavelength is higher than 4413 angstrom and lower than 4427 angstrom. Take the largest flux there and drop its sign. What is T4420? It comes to 29.9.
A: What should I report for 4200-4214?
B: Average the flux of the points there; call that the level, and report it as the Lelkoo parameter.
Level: 30.2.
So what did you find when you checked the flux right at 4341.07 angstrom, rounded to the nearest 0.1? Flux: 85.7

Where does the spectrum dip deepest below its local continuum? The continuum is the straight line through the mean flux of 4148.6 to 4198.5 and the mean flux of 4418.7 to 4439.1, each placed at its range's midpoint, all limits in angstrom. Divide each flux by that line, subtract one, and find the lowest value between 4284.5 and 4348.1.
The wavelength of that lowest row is 4331.09 angstrom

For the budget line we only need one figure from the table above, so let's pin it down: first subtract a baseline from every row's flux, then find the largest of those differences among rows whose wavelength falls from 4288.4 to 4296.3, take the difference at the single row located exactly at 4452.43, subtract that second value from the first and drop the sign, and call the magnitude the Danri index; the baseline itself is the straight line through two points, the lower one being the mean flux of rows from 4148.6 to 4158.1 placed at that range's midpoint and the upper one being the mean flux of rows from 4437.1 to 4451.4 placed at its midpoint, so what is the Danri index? 2.2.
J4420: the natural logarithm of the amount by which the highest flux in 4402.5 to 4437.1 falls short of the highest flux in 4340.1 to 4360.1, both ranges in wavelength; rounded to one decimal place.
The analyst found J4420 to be 4.0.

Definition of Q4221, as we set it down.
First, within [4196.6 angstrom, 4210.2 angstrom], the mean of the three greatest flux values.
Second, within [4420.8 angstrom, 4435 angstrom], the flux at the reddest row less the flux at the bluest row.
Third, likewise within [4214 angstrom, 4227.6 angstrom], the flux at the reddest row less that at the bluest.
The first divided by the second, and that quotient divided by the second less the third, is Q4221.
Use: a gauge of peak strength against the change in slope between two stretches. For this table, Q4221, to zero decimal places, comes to 39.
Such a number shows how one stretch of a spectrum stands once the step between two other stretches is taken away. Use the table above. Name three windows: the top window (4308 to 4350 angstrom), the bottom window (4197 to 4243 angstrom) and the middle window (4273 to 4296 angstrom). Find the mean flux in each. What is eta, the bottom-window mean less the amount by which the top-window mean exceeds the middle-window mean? 27.6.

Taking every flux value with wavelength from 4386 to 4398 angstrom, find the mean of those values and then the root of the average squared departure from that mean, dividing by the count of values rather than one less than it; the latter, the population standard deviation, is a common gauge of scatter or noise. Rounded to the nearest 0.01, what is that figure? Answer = 1.04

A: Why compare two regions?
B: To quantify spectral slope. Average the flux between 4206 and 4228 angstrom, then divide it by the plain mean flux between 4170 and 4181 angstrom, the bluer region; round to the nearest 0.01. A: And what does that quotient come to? 1.01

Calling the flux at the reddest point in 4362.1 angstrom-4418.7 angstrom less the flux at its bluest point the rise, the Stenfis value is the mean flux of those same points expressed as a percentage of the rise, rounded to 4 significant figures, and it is -1201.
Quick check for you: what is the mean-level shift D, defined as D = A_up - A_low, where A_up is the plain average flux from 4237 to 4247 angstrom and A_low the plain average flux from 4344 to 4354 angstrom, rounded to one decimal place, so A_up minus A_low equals 4.2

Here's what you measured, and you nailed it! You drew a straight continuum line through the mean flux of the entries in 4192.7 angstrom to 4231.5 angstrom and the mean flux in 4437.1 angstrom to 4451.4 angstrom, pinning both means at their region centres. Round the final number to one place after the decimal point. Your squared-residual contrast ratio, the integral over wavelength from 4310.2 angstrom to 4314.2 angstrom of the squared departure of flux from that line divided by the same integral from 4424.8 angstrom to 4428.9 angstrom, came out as 1.2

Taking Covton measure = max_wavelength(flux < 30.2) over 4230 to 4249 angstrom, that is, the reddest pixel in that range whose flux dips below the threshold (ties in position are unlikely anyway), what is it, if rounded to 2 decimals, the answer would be 4240.31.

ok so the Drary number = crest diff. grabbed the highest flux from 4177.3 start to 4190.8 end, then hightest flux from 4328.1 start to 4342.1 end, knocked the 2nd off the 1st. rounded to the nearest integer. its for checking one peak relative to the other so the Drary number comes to -53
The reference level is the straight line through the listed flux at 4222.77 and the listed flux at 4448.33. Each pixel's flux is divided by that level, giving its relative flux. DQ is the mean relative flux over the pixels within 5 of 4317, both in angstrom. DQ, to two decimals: 0.96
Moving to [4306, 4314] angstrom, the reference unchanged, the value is 0.93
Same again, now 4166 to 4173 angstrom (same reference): 0.99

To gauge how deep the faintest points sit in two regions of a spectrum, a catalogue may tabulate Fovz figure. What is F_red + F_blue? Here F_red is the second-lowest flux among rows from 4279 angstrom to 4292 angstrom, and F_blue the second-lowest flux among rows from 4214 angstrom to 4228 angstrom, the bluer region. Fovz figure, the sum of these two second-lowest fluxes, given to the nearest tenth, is 58.3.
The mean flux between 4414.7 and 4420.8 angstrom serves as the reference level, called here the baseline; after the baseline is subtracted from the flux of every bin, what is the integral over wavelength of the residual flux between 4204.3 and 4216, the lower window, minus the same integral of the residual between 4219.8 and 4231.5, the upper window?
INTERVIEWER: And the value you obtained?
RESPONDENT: 2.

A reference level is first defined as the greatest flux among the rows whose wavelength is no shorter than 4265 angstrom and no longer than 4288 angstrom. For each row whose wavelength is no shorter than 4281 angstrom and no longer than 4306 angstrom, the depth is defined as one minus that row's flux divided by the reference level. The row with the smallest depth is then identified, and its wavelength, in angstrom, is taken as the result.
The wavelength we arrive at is 4283.48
